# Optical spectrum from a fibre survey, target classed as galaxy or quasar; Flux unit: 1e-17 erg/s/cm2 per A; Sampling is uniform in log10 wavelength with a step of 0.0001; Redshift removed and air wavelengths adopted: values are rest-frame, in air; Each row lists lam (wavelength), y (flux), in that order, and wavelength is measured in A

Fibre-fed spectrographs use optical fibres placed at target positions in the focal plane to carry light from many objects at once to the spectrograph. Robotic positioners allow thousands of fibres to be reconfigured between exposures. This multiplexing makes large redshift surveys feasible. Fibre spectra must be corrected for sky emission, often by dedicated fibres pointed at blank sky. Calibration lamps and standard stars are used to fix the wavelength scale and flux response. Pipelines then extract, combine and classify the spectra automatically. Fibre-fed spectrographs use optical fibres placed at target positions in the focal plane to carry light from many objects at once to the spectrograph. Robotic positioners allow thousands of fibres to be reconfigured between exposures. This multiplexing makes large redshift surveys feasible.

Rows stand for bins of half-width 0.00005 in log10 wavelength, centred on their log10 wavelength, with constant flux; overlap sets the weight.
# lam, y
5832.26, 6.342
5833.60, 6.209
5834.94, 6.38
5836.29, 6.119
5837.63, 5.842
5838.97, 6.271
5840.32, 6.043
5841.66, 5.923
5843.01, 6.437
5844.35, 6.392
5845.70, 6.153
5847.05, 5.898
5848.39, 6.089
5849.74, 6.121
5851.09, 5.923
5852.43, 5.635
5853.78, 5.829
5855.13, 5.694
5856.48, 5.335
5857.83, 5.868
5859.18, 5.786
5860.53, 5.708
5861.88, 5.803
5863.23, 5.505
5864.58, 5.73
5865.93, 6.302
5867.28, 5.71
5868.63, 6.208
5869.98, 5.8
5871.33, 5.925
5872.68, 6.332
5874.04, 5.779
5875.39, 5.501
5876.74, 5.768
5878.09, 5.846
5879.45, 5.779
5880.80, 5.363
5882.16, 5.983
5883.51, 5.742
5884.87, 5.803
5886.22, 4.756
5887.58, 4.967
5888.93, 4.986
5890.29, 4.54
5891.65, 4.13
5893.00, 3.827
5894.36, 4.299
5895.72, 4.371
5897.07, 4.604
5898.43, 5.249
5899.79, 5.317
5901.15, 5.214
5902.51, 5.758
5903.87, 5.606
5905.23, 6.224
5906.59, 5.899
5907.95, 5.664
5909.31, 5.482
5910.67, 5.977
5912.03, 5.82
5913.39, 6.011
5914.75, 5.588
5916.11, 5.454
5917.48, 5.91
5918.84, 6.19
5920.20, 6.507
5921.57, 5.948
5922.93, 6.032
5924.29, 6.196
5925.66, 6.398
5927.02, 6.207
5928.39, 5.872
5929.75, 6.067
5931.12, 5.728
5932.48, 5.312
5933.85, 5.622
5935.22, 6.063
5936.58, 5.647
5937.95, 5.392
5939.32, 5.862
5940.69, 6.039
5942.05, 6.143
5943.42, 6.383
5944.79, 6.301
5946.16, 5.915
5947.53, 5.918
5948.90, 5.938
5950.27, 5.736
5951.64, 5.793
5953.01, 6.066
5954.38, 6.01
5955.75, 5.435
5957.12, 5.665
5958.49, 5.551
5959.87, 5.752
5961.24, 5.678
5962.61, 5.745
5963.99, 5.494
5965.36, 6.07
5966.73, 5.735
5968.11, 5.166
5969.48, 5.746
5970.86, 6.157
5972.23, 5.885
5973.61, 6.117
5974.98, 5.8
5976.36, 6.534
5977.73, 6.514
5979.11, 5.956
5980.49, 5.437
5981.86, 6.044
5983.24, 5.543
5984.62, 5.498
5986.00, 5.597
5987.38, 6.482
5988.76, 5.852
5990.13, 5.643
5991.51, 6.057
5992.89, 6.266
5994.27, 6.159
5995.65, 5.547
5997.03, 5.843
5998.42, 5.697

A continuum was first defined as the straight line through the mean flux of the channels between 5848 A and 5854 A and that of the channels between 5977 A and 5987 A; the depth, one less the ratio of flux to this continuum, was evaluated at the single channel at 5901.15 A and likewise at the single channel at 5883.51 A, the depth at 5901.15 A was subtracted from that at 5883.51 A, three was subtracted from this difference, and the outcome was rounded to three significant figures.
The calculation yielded -3.09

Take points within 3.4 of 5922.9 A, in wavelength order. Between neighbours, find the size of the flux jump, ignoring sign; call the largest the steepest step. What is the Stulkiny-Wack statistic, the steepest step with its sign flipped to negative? -0.56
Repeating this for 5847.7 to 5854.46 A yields -0.29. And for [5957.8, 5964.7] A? -0.25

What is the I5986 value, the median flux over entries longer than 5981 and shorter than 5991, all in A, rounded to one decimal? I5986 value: 5.6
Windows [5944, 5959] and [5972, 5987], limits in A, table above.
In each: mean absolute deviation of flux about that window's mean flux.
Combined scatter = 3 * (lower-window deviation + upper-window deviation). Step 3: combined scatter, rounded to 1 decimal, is 1.5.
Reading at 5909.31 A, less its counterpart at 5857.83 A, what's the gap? -0.4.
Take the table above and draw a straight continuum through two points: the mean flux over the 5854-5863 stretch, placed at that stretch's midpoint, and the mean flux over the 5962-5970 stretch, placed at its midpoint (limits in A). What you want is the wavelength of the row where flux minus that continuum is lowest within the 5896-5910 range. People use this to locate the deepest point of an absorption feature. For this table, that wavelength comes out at 5897.07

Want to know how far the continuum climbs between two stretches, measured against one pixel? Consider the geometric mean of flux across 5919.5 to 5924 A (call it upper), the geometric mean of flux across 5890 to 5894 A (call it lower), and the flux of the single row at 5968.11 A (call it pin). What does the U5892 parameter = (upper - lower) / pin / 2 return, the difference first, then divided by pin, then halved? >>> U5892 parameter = 0.19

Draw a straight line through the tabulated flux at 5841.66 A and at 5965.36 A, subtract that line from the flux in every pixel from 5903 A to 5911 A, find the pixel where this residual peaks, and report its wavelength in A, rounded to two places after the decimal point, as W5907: 5905.23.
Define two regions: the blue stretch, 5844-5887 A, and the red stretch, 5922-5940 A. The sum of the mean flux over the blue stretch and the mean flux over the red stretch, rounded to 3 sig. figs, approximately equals 11.7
